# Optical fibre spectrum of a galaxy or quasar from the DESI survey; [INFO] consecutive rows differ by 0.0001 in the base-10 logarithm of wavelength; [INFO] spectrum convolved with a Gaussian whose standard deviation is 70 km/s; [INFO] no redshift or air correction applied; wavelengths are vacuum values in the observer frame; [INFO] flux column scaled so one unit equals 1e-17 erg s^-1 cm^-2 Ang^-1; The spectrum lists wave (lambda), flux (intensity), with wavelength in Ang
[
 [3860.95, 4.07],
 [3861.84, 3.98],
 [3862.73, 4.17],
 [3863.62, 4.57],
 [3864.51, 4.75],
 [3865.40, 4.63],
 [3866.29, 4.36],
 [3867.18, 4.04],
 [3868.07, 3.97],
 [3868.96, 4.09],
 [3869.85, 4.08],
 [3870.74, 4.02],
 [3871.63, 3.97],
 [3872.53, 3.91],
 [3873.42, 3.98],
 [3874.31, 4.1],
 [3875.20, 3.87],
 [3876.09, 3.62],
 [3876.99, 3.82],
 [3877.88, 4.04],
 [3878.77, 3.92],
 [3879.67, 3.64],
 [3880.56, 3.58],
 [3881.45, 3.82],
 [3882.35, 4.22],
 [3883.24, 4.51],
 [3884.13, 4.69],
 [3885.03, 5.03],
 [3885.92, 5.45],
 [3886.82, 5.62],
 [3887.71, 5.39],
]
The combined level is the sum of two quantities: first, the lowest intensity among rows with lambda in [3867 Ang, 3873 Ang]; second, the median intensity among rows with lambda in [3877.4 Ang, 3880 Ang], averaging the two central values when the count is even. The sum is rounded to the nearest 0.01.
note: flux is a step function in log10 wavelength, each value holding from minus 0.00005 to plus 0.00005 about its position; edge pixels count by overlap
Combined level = 7.83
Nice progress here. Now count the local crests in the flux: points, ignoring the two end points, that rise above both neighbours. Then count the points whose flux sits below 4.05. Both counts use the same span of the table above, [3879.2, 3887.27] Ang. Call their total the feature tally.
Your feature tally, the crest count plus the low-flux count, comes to 3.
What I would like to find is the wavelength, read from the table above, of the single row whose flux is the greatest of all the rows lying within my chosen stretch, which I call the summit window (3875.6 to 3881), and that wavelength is 3877.88 Ang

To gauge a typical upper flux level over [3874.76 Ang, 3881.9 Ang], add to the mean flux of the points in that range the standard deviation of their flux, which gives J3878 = 3.9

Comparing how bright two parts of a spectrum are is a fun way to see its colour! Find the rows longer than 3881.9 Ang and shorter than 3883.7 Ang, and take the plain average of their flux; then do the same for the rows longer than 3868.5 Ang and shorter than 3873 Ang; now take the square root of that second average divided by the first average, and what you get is 0.96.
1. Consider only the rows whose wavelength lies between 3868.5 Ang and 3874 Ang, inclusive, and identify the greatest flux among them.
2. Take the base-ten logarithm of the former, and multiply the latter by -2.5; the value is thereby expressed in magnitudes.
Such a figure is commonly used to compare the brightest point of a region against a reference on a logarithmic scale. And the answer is -1.53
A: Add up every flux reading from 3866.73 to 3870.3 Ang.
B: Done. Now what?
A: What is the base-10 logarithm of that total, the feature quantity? 1.21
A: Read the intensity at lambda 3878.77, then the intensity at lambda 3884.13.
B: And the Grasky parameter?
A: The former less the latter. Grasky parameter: -0.77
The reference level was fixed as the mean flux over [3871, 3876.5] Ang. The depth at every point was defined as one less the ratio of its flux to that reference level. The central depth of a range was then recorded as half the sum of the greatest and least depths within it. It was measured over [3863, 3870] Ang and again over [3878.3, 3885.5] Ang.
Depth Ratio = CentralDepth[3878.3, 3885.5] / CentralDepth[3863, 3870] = 0.88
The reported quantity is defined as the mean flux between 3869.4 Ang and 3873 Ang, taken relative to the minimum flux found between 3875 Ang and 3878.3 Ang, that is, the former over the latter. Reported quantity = 1.10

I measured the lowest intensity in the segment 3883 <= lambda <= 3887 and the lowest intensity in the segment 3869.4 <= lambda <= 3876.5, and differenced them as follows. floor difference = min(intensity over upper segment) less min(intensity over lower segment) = 0.89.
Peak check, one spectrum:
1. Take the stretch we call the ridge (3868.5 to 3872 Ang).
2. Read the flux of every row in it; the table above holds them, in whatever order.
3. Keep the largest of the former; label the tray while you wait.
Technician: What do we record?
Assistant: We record 4.09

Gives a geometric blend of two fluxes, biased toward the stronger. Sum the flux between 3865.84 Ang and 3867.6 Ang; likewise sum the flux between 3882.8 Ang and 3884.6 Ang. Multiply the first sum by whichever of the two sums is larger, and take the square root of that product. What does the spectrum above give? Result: 8.79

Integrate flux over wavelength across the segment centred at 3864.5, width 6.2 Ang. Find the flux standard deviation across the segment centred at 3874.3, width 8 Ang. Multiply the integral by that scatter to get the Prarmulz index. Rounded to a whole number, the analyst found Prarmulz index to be 4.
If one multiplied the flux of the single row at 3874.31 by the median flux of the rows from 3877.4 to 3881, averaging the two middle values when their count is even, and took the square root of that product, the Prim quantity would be 3.94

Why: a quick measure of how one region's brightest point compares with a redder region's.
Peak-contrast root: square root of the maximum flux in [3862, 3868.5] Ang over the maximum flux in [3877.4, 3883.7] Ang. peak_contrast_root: 1.03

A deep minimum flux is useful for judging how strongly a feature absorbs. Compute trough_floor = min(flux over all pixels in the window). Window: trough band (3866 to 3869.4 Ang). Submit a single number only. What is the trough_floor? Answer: 3.97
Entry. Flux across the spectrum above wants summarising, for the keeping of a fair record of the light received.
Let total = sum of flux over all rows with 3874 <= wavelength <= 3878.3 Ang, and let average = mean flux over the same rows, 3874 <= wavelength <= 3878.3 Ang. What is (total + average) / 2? 11.7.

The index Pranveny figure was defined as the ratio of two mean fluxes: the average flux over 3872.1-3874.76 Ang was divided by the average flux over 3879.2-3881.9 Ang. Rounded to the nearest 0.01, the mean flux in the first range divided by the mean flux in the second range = 1.09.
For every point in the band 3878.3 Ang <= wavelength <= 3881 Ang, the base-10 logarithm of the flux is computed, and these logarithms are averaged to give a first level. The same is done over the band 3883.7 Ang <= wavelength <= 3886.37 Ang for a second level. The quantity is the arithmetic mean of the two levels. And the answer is 0.636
